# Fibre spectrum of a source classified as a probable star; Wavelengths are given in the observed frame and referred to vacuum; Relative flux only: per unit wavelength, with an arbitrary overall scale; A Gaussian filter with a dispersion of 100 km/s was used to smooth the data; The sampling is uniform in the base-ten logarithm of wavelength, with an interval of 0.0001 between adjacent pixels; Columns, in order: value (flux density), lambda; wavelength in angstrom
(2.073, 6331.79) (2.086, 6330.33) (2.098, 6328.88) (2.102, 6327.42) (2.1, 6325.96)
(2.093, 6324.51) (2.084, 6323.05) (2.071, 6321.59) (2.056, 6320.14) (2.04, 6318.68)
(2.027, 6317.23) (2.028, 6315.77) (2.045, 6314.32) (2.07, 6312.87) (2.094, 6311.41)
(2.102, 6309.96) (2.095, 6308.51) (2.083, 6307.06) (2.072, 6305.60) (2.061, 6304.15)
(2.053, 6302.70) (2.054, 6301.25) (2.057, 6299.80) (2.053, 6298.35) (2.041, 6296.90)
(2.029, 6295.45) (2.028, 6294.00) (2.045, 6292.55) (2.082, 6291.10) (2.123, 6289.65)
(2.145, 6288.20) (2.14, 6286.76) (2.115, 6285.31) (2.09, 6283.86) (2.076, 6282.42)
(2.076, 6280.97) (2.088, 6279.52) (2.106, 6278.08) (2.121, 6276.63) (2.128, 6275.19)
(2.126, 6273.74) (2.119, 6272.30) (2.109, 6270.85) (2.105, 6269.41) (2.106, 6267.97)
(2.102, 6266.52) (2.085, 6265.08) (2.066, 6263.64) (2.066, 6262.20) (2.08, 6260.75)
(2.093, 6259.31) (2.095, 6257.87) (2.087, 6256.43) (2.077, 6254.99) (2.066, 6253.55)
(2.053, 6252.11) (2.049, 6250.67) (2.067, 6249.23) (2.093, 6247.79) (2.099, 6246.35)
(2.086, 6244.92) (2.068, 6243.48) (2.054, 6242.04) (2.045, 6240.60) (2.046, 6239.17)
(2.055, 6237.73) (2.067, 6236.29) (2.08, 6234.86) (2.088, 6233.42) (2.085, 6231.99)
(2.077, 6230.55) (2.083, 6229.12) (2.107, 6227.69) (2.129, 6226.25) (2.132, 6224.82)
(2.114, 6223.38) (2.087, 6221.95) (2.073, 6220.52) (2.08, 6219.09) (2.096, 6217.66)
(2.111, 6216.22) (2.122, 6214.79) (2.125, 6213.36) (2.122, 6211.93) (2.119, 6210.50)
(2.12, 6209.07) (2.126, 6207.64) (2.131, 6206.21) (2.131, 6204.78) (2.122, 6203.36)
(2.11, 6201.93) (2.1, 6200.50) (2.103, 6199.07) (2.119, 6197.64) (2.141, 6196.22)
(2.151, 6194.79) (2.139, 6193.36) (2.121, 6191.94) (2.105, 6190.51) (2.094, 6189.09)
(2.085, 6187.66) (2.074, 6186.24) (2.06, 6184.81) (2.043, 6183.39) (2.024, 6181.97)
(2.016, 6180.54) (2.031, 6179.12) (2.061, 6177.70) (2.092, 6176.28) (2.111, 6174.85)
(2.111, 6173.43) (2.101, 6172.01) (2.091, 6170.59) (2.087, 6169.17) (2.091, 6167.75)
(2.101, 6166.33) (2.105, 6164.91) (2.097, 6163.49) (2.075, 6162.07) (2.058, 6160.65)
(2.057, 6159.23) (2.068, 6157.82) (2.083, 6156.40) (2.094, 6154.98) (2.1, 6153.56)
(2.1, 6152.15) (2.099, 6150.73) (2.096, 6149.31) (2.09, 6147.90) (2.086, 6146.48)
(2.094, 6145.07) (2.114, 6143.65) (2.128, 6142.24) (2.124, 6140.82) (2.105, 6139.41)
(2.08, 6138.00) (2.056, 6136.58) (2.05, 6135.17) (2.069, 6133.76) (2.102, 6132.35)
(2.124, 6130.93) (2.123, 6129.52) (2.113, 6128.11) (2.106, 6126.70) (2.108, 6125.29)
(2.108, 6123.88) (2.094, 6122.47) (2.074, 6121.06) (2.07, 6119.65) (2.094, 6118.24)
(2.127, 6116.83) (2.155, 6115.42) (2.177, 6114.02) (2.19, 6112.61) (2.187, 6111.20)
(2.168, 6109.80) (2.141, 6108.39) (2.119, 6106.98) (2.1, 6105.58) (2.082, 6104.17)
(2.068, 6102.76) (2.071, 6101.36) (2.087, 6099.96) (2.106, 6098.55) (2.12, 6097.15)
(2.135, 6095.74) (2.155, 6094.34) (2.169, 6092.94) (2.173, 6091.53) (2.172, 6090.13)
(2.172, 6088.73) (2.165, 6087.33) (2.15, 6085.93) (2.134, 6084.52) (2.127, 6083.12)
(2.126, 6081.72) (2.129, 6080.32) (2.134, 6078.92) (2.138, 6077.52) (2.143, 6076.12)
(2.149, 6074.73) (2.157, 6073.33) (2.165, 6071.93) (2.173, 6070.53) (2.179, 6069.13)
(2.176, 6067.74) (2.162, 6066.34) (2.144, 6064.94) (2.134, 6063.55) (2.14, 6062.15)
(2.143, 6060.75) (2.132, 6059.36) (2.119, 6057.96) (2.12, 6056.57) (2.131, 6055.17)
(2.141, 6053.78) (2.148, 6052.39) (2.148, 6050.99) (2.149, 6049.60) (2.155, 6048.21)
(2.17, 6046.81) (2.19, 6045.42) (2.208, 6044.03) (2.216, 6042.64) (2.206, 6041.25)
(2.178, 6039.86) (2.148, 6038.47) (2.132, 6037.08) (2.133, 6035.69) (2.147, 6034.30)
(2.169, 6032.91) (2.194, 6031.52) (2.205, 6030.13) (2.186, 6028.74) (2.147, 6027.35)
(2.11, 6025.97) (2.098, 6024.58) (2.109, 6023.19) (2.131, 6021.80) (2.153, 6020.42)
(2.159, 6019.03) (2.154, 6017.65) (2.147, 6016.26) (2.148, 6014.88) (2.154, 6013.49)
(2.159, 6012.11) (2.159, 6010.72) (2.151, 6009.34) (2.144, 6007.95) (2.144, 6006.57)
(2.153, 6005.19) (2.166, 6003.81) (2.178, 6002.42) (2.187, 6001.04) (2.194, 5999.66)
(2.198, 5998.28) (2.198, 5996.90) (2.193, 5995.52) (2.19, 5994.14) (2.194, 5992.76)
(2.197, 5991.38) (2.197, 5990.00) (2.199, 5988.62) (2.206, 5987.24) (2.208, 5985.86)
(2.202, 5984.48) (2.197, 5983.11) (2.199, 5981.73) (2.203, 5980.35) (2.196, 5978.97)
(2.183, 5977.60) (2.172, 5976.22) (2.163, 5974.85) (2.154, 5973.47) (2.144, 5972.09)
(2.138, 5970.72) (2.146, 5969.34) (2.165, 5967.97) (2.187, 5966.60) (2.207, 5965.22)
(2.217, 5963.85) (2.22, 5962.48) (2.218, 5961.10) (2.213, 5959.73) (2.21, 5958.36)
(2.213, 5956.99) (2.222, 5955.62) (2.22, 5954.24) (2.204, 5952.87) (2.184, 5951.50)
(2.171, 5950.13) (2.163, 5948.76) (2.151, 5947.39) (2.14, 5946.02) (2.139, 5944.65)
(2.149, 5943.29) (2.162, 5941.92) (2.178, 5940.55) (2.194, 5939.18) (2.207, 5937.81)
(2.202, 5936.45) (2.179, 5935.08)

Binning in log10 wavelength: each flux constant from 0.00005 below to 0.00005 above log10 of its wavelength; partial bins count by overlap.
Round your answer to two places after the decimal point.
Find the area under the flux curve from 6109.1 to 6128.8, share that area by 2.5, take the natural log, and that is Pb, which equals 2.82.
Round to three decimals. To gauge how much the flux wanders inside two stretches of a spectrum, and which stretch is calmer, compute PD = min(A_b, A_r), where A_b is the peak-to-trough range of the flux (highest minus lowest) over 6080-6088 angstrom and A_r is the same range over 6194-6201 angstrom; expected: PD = 0.039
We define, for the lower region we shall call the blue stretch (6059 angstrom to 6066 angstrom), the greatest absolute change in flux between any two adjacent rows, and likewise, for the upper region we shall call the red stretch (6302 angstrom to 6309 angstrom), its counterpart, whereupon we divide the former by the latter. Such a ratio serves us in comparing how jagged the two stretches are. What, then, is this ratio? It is 0.9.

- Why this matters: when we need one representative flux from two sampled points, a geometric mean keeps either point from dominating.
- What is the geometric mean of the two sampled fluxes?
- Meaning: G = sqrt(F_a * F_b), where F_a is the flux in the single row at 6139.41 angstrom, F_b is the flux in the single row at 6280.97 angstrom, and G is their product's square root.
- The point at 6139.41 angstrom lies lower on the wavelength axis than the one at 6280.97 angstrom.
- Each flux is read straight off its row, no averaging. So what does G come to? 2.09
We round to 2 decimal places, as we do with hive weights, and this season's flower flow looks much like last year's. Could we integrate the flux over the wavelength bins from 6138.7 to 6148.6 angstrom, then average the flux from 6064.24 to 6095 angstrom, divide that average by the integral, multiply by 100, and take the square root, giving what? 3.21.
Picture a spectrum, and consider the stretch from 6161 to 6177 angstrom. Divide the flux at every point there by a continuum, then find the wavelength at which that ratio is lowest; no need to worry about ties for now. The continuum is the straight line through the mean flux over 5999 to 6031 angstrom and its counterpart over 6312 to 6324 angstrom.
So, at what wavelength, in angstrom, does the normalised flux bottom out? 6162.07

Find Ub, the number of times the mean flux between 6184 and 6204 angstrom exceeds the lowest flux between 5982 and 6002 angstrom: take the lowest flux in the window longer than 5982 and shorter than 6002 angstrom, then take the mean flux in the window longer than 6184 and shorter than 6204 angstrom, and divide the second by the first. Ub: 0.964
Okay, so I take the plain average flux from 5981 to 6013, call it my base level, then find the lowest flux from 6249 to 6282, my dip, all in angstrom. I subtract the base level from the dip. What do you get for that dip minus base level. -0.13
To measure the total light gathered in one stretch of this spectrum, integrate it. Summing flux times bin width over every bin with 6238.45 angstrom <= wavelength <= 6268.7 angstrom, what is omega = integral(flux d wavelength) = 62.8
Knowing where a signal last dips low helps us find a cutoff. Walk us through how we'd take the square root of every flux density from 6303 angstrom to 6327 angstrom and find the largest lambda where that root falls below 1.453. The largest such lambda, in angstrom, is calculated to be 6325.96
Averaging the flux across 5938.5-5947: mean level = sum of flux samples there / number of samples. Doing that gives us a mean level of 2.16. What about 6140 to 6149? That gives 2.11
